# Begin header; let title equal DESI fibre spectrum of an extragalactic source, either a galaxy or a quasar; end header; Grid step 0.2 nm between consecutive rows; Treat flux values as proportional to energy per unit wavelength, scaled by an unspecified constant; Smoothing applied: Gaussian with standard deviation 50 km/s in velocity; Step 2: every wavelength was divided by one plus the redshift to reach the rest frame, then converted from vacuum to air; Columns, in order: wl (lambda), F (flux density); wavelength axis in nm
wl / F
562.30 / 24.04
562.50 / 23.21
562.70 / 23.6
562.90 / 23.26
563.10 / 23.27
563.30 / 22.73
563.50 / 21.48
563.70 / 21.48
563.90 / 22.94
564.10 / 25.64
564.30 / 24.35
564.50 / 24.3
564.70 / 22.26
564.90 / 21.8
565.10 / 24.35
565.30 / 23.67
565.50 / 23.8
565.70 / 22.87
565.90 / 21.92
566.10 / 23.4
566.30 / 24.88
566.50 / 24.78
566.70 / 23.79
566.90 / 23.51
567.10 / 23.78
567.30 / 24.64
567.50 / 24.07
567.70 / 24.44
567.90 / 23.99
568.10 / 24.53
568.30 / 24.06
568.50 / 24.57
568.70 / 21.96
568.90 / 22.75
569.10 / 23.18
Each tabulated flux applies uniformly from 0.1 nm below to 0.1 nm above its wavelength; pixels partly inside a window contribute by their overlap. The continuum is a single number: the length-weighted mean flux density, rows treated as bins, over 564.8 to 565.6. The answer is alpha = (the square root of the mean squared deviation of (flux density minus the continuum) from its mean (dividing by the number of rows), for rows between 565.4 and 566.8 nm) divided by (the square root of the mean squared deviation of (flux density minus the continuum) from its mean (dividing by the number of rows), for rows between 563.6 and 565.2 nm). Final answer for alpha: 0.69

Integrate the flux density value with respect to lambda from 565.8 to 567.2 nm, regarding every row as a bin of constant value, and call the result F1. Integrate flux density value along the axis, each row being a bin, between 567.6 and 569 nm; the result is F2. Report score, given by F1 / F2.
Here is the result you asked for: 1.00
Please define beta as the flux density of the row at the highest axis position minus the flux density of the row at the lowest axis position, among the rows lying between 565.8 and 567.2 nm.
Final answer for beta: 1.9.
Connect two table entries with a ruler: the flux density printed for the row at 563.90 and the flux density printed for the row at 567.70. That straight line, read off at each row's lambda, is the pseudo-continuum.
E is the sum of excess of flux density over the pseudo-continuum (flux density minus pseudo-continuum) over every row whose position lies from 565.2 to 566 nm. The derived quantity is -2.2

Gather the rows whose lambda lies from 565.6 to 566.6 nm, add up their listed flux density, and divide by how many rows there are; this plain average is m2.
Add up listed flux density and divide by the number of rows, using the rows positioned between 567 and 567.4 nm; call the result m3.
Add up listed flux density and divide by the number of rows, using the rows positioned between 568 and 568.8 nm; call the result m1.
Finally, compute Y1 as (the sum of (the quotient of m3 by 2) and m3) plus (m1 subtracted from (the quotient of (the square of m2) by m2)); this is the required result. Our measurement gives 36.1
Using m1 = 23.8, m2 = 23.6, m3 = 24.2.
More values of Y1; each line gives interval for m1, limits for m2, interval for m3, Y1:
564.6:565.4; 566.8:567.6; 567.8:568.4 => 37.3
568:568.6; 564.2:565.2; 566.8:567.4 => 35.0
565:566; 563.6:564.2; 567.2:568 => 36.5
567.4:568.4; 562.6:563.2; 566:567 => 35.3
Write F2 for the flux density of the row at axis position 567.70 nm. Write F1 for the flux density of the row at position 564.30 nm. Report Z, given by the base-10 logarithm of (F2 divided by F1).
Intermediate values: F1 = 24.35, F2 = 24.44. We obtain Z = 0.002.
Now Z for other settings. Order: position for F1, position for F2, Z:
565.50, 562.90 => -0.010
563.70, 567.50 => 0.049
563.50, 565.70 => 0.027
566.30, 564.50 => -0.010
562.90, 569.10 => -0.001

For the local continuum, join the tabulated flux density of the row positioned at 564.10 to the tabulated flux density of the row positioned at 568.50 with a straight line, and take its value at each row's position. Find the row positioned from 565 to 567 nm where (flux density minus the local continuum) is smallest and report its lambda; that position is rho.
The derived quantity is 565.90 nm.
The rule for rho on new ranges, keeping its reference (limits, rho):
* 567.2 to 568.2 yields 567.50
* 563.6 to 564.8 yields 563.70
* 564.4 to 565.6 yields 564.90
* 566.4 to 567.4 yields 566.90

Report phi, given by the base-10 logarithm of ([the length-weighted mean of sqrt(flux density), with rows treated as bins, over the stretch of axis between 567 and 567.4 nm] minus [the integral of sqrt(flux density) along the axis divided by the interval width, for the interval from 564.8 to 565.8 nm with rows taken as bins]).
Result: -1.03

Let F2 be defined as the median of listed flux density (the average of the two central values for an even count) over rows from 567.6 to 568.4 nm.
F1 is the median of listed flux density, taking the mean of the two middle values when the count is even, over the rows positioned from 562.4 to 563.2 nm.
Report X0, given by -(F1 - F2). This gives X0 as 1.0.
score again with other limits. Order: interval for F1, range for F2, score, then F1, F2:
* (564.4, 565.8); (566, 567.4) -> 0.97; 32.6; 33.8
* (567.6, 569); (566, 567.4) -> 0.99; 33.3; 33.8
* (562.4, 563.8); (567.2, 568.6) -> 0.93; 31.8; 34.1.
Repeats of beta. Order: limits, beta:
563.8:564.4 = 1.4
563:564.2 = 2.4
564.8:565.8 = 1.1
